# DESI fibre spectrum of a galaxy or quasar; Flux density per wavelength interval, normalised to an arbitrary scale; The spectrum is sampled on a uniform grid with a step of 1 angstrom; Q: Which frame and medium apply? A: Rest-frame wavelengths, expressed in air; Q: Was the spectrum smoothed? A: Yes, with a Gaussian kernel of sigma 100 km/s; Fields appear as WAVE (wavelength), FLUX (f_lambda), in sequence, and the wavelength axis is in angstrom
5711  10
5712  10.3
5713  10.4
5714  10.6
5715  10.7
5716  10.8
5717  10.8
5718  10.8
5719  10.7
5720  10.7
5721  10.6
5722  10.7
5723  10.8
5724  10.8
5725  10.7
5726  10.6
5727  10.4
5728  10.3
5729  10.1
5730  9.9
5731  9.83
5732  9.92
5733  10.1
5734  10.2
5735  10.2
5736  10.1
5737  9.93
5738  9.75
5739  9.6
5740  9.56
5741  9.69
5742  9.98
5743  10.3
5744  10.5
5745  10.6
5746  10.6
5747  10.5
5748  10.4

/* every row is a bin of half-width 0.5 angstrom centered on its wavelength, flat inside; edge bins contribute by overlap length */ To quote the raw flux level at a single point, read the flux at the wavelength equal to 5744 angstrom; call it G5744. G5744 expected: 10.5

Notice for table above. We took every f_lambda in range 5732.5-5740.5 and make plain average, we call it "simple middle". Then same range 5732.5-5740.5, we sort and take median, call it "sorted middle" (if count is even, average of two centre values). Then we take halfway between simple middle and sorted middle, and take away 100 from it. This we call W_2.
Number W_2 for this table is -90.0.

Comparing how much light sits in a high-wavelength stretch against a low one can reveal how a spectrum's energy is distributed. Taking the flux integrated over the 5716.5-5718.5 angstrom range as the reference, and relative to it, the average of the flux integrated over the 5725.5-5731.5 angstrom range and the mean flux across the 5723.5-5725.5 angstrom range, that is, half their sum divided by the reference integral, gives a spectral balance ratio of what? 1.7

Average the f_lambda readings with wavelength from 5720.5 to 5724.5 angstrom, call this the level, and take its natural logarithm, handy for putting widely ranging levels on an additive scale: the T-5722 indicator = 2.373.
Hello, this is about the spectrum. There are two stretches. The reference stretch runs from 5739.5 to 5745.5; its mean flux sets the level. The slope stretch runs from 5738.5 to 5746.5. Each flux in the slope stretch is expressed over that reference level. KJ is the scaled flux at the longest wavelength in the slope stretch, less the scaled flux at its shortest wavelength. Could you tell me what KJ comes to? 0.10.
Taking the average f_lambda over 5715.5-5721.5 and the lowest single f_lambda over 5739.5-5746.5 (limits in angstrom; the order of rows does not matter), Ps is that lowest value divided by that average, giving 0.89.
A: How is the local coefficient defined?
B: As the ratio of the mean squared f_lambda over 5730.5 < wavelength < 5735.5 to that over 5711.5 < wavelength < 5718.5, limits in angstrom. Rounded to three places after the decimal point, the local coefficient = 0.894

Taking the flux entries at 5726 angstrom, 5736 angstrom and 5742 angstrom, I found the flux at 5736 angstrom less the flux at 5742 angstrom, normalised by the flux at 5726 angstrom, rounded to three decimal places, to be 0.011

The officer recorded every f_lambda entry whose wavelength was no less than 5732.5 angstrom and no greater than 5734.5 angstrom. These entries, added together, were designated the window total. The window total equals 20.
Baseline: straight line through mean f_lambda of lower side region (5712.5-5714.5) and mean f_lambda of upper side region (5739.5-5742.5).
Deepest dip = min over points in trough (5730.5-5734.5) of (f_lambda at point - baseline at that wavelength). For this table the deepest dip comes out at -0.19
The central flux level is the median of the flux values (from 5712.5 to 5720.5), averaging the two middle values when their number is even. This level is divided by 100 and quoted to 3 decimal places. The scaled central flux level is 0.107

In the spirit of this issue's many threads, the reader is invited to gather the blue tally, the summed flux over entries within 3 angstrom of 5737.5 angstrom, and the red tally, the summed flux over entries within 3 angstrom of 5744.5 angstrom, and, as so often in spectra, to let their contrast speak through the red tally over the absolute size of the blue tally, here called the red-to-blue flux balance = 1.056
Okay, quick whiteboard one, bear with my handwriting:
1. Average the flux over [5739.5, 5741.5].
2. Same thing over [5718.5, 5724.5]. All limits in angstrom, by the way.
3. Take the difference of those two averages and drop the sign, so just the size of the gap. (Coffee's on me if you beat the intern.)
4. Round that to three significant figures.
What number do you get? 1.09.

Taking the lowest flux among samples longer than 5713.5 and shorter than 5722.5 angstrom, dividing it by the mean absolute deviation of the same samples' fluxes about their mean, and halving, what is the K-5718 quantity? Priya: 89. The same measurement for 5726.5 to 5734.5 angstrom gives 31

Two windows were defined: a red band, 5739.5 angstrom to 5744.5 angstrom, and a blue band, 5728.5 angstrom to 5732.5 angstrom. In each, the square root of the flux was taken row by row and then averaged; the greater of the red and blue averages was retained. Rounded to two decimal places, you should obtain 3.16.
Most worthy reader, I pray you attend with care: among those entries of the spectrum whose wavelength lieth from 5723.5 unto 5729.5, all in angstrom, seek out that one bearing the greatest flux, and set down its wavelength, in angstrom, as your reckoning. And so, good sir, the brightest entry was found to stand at 5724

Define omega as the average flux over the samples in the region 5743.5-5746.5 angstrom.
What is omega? 10.6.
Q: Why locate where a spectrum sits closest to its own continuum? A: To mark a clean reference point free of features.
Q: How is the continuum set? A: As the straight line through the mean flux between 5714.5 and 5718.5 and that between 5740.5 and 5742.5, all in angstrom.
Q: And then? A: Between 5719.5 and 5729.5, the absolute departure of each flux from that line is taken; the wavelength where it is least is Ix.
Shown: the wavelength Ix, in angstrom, 5721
